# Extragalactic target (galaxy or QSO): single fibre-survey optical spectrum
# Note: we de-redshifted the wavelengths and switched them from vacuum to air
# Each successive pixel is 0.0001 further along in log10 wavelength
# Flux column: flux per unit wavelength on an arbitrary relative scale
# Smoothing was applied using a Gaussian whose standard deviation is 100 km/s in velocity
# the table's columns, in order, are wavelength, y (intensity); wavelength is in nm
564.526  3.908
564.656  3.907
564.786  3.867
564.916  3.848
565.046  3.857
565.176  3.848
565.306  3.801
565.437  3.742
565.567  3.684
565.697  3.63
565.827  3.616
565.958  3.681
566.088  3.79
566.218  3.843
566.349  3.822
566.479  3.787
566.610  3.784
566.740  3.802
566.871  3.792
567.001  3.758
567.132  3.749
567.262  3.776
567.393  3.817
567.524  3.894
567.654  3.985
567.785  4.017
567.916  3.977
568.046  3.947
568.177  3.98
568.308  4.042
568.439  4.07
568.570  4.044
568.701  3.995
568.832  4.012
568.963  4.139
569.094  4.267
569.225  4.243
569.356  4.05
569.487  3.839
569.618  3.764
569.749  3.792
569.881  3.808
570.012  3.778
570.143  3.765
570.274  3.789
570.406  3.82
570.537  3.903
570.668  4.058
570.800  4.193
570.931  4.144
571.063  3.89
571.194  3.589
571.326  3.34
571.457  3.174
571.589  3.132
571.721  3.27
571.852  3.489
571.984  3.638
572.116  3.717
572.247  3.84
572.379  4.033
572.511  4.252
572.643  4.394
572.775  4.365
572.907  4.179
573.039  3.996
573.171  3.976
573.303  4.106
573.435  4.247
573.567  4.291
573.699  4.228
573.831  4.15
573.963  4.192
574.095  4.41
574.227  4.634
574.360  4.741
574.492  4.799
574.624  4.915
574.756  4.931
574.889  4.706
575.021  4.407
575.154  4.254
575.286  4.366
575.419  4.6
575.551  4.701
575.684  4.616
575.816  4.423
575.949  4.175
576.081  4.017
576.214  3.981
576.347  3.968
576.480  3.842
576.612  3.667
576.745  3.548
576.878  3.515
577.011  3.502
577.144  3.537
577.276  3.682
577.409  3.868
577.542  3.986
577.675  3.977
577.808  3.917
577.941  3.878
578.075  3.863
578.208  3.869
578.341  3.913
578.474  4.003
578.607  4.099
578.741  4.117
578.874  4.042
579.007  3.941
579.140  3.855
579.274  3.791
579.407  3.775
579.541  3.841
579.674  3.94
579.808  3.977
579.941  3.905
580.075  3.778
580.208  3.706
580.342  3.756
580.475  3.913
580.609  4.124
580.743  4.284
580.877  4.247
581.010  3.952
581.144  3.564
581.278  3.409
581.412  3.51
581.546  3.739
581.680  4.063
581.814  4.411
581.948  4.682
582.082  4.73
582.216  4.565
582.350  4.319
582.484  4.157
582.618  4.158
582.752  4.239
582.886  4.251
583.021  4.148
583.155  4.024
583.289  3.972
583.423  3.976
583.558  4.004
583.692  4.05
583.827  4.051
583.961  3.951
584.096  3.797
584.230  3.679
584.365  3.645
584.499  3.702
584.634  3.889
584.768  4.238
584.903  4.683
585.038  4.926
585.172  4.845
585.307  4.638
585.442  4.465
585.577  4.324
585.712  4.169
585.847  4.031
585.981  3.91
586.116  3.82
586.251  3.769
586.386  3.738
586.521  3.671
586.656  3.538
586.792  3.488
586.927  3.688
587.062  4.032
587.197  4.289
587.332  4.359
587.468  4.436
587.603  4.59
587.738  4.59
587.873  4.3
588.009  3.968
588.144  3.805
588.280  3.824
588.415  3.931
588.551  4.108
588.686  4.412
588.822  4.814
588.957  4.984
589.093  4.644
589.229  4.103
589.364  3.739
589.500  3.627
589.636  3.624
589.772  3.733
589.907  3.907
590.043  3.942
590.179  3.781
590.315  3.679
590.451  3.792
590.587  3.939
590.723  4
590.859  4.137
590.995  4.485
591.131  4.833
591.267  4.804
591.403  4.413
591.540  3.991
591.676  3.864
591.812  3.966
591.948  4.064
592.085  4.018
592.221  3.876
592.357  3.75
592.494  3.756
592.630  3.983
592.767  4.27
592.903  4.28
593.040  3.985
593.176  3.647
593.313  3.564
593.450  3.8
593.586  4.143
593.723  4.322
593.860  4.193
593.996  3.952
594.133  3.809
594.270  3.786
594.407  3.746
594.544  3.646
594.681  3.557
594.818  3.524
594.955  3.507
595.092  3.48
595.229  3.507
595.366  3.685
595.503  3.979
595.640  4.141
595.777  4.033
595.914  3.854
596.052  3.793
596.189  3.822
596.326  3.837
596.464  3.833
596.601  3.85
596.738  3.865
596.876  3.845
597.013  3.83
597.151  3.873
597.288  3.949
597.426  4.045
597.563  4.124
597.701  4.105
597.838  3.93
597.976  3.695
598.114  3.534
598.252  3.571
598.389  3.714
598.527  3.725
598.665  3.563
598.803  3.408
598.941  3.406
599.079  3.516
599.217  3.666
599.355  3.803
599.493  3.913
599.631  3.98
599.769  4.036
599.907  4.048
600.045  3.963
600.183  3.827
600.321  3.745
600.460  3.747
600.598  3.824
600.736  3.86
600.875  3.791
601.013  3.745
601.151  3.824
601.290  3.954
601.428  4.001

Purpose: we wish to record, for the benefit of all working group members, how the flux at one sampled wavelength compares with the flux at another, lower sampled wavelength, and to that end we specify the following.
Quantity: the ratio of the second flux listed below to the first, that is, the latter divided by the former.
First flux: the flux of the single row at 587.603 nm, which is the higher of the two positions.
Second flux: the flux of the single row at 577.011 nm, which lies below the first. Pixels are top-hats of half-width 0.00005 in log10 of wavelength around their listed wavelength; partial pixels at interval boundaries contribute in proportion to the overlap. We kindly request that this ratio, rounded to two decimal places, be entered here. 0.76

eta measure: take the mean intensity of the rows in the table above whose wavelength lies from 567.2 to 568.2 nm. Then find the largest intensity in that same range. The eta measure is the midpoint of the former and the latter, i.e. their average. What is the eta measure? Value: 3.97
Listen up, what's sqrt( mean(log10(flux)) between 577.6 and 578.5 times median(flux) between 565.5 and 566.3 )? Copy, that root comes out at 1.48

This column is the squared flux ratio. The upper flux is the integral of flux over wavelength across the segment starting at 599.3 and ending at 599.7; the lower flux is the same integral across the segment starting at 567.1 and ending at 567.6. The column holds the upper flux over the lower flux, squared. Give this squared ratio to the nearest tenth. 0.7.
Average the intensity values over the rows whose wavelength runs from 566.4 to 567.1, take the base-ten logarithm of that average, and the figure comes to 0.578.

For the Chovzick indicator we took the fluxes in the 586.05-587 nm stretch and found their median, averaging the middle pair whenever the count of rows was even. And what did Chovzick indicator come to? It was 3.69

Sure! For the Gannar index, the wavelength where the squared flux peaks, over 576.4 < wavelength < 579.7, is 578.741 nm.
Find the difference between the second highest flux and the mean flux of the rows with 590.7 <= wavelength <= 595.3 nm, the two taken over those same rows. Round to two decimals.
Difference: 0.84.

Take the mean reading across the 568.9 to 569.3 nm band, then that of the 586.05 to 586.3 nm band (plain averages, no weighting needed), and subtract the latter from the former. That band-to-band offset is 0.42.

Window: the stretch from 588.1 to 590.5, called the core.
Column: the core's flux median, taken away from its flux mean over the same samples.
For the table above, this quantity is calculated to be 0.16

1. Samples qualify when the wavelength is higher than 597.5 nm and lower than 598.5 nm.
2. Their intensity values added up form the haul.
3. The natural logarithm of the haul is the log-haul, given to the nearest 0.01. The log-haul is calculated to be 3.28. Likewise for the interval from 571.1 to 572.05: 3.16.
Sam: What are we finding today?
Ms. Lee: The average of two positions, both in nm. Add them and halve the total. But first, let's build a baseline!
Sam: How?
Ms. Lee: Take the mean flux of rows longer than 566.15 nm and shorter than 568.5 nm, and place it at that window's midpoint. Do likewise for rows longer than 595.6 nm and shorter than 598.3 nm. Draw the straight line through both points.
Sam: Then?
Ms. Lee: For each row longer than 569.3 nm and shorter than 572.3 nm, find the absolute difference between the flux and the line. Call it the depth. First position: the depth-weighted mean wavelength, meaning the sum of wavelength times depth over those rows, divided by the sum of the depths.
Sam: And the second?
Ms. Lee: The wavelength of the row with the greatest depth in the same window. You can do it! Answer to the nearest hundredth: 571.40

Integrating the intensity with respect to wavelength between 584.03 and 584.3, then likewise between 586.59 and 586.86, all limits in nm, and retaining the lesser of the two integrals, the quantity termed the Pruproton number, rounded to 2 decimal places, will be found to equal 0.95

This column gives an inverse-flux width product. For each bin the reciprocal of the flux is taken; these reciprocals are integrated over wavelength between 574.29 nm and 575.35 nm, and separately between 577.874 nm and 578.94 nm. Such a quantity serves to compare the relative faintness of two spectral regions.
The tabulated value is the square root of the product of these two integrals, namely 0.248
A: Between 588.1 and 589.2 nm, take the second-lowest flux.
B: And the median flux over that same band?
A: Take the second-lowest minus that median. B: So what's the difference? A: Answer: -0.44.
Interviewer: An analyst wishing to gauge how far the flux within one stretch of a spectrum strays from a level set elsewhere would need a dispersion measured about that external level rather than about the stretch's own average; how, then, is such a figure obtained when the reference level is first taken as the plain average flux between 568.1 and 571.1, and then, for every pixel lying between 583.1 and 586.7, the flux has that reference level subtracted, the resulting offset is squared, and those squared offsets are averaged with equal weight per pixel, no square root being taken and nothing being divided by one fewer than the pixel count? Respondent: 0.14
